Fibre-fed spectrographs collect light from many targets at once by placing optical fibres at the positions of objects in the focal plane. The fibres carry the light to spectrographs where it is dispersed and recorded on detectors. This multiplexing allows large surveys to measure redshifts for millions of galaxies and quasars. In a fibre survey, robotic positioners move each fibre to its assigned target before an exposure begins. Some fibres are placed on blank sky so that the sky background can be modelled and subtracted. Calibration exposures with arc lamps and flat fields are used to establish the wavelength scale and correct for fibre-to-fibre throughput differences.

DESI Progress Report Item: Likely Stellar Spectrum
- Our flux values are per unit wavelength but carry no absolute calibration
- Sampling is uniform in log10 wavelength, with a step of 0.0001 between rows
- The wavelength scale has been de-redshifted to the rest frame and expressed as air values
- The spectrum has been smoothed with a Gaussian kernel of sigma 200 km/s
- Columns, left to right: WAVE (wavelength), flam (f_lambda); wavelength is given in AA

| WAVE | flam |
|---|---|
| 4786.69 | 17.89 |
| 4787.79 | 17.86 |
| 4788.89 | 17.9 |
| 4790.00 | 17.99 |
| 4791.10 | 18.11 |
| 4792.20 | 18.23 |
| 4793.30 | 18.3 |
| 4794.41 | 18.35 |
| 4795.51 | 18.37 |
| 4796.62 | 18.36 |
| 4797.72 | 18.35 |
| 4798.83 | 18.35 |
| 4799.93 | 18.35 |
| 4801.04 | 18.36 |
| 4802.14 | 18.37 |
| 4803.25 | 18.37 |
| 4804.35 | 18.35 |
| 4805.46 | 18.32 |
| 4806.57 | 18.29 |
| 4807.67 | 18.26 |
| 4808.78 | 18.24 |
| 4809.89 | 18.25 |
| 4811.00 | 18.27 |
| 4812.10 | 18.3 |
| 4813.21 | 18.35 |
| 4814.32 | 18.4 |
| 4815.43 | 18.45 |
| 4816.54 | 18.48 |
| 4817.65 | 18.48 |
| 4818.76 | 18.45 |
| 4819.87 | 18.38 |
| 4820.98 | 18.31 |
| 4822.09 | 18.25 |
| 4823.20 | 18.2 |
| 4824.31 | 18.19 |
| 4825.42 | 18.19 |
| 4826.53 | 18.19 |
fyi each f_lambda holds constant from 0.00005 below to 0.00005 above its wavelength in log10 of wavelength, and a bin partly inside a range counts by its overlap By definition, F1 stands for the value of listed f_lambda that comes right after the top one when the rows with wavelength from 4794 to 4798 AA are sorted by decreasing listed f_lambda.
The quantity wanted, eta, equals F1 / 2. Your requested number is 9.18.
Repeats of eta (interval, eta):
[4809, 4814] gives 9.15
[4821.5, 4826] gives 9.10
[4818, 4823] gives 9.19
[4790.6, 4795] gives 9.15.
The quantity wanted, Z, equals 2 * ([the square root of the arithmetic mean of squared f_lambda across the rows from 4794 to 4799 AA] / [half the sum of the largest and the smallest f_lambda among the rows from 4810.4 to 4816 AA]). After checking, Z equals 2.00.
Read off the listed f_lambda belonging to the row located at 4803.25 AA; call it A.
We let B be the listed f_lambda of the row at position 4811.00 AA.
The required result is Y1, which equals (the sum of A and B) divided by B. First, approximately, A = 18.37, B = 18.27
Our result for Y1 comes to 2.01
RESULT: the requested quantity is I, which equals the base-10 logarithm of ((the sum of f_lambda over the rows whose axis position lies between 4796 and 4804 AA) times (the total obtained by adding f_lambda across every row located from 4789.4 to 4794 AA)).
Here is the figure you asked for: 3.97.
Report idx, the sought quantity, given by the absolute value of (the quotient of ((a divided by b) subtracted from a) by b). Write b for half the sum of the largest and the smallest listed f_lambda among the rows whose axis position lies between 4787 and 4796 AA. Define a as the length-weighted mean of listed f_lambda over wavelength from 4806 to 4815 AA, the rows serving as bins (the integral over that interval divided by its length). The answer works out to 0.954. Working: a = 18.3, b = 18.1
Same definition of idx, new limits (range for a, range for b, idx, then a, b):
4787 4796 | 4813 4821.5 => 0.933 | 18.1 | 18.4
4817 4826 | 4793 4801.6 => 0.944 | 18.3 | 18.3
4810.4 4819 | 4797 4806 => 0.948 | 18.4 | 18.3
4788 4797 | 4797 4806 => 0.937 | 18.2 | 18.3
